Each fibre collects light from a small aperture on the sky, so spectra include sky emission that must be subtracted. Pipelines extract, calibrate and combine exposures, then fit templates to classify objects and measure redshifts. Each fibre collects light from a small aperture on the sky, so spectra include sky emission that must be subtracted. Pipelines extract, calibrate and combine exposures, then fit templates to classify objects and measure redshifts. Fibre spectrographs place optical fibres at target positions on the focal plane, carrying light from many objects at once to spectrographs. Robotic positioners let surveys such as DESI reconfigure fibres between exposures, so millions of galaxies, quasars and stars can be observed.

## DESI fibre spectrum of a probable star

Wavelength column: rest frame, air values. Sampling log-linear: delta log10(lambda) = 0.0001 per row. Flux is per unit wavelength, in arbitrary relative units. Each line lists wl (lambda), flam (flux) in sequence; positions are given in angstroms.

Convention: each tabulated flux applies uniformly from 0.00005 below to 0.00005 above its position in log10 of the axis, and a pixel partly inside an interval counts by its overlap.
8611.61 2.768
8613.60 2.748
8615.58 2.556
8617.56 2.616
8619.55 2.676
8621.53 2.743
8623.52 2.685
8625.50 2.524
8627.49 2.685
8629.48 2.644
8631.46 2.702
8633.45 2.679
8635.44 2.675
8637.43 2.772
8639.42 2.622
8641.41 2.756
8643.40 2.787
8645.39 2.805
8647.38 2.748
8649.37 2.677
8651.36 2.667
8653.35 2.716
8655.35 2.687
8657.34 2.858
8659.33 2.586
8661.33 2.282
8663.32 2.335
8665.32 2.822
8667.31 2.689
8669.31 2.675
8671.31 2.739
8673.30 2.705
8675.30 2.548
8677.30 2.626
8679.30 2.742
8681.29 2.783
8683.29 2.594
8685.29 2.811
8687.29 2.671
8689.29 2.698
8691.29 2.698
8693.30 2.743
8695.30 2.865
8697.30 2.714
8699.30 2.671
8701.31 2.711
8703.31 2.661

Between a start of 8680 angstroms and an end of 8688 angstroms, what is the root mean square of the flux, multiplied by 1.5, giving 4.07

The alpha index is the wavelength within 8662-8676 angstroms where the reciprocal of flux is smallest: 8665.32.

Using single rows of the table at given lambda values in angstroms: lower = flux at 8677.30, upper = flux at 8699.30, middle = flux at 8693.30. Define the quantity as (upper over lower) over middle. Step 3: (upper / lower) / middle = 0.371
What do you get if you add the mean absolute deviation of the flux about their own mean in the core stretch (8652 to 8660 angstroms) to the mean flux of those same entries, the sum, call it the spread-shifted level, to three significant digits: 2.79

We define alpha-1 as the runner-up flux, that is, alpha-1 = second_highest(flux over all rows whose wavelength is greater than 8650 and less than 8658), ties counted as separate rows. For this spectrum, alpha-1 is 2.716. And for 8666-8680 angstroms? 2.739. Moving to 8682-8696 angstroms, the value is 2.811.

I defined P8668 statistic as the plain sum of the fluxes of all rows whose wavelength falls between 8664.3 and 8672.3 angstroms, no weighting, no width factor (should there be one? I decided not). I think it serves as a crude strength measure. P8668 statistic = 10.9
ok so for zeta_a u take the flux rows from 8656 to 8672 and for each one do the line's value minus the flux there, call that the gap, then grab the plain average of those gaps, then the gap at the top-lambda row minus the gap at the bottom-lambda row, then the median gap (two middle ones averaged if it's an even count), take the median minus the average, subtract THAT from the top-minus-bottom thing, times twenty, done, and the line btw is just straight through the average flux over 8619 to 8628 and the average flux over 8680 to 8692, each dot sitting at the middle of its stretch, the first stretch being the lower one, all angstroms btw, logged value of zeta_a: 3.7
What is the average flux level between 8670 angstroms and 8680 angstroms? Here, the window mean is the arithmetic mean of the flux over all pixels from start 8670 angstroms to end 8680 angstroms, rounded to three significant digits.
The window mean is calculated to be 2.67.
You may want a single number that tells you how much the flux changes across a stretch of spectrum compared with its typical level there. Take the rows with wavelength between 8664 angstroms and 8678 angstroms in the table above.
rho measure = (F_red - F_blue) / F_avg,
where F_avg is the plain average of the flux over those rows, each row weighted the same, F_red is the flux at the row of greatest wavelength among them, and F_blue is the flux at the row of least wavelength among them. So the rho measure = -0.073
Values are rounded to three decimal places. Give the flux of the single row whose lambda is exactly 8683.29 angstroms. 2.594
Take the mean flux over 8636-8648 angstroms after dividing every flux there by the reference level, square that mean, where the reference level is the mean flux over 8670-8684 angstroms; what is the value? 1.05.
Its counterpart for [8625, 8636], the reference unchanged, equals 0.98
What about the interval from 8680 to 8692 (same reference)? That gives 1.02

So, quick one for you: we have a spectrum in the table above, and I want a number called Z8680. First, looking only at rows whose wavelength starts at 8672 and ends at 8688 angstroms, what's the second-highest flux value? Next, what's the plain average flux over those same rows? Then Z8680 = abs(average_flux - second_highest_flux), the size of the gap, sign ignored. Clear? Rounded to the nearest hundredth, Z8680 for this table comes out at 0.10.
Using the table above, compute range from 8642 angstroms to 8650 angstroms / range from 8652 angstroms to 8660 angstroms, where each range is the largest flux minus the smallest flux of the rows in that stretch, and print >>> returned 0.47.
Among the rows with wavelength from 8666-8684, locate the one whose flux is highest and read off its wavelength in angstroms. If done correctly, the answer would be 8681.29 angstroms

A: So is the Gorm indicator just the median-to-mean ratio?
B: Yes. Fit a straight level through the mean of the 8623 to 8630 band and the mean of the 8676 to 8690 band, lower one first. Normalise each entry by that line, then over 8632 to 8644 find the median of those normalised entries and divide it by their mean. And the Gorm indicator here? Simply 1.00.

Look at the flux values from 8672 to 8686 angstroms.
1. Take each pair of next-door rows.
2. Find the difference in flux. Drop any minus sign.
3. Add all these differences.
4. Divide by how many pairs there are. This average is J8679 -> 0.133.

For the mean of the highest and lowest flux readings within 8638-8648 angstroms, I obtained 2.71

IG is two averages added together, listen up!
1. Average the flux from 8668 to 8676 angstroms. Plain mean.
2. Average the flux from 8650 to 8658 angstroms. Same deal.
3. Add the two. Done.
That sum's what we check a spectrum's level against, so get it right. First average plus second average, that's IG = 5.40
